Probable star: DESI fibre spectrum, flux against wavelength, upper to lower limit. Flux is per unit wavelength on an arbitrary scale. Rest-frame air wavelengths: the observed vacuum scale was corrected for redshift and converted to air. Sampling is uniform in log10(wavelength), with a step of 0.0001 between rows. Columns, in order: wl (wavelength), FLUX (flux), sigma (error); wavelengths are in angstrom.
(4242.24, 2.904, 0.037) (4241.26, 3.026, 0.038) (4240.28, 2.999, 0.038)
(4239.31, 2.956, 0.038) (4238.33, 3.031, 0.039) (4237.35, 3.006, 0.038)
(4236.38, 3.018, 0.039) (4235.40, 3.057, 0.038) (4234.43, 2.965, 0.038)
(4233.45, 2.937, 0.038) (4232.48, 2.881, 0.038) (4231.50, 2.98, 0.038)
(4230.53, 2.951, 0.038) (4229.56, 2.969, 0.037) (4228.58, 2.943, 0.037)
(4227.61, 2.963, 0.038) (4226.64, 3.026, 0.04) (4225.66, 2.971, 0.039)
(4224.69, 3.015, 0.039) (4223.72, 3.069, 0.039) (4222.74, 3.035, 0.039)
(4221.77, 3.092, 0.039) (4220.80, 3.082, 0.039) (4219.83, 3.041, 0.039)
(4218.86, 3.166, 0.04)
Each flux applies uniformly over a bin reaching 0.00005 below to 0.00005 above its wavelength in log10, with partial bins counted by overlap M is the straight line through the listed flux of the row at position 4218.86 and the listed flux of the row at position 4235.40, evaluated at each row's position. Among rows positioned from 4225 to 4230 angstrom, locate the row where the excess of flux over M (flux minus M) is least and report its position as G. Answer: 4228.58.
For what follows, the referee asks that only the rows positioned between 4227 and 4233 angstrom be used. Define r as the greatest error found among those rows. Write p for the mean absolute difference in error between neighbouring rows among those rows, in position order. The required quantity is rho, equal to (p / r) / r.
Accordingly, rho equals 0.3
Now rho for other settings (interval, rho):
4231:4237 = 0.1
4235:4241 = 0.5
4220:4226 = 0.0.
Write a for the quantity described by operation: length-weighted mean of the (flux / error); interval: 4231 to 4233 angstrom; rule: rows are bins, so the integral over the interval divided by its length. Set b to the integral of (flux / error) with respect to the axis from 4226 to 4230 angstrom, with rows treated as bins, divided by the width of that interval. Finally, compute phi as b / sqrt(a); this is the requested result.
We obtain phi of 8.89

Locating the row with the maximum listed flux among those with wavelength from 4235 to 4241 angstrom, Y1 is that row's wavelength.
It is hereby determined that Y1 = 4235.40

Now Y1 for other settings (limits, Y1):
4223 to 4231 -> 4223.72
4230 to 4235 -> 4231.50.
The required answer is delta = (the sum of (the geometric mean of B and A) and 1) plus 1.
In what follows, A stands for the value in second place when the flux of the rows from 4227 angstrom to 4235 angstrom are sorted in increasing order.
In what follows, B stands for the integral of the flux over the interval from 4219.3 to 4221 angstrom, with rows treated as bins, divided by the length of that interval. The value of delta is 5.00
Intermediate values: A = 2.937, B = 3.07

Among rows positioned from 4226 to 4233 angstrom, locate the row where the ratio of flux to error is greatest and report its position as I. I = 4229.56 angstrom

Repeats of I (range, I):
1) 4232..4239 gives 4235.40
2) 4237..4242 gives 4241.26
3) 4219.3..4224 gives 4221.77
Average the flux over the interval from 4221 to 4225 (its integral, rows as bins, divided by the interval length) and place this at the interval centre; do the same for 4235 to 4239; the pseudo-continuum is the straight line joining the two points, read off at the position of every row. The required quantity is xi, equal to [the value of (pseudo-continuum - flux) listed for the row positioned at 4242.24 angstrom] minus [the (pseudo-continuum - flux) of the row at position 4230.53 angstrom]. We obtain 0.02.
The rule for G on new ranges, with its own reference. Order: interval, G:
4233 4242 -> 4233.45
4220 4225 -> 4224.69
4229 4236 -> 4232.48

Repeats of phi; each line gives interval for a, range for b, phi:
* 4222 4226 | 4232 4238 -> 8.85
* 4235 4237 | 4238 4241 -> 8.81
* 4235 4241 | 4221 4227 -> 8.75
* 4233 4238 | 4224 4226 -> 8.72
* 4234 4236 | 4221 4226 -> 8.77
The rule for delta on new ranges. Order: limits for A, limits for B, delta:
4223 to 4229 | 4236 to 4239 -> 4.99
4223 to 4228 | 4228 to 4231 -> 4.96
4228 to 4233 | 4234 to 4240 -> 4.98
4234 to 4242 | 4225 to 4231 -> 4.97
